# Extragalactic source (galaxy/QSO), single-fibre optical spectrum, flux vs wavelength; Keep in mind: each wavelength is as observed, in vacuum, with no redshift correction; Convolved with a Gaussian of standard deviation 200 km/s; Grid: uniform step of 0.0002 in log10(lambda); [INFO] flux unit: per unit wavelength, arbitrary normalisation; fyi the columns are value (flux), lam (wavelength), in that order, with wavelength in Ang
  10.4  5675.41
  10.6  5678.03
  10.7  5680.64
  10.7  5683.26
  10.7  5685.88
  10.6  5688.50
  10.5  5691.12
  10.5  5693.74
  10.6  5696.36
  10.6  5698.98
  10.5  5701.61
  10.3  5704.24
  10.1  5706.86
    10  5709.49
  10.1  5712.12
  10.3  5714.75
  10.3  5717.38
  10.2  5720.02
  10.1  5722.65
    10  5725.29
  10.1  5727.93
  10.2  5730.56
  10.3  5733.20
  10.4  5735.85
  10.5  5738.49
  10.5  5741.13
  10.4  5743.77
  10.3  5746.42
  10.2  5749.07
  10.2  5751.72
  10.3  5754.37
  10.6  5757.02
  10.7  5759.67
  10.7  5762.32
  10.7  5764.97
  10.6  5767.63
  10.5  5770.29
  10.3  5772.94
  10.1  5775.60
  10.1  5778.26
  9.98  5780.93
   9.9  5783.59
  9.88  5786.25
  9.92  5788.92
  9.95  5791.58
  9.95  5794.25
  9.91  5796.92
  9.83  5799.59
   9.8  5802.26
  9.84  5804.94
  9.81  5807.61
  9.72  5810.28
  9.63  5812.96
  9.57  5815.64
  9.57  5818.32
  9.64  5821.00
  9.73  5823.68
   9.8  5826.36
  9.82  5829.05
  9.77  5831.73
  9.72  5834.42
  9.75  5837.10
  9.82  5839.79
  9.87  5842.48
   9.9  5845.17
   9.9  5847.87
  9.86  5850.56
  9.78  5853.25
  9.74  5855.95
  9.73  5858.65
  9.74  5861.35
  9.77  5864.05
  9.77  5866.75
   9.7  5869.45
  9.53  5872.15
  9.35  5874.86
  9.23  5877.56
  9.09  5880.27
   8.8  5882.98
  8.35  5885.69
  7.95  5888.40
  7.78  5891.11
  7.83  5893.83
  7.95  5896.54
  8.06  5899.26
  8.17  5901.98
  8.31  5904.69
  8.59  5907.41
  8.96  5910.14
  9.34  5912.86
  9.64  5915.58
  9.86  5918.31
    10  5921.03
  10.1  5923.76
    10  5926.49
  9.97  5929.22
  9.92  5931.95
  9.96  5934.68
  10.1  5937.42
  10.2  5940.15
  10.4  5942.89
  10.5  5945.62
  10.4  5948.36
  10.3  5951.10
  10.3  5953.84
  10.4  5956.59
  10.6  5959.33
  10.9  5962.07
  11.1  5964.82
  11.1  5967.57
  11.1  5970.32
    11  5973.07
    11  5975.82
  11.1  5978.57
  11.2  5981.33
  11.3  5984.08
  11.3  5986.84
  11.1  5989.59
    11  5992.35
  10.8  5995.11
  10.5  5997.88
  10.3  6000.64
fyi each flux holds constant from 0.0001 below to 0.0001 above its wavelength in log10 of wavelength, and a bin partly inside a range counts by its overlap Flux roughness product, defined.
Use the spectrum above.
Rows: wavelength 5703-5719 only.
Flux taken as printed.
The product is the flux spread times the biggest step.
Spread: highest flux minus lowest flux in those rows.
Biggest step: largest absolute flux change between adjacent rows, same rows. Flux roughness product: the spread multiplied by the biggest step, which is 0.06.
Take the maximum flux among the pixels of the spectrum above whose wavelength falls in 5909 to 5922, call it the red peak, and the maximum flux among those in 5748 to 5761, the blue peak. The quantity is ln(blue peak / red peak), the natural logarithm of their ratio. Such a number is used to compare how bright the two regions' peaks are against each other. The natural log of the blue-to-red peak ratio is 0.068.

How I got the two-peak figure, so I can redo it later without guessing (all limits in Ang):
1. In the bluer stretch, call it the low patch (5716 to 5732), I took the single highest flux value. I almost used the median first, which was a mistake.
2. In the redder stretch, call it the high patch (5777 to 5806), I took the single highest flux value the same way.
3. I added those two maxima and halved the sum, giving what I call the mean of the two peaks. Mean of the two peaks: 10.2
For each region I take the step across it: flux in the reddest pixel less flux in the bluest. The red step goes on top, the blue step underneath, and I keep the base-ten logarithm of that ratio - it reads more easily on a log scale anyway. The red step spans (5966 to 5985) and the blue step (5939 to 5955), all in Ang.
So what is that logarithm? 0.3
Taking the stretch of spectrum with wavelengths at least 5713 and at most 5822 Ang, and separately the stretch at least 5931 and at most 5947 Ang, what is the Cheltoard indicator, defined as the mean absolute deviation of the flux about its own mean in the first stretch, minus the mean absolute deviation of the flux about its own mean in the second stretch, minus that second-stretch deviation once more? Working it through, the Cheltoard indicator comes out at -0.10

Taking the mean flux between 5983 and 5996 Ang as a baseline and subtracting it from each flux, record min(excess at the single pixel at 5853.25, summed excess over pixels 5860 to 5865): -2.7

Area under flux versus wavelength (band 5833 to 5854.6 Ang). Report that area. 212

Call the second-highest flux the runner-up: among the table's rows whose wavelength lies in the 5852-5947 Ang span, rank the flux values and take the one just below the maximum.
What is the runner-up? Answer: 10.4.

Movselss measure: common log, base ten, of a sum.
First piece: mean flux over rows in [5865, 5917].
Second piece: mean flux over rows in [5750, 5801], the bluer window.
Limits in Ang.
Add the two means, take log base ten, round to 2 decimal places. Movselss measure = 1.28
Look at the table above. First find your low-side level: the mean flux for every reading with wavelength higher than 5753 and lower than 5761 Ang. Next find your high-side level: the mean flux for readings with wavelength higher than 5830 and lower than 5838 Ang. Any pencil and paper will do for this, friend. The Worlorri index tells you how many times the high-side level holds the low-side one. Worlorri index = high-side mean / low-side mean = 0.93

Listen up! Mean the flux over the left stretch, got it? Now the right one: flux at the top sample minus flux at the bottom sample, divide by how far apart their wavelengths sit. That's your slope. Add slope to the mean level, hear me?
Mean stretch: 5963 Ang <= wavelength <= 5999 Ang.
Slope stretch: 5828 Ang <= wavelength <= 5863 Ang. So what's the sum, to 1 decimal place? 11.0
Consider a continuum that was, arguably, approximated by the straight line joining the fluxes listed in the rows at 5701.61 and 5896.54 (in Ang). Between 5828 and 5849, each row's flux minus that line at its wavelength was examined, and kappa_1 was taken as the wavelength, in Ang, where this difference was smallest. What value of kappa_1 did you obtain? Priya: 5834.42 Ang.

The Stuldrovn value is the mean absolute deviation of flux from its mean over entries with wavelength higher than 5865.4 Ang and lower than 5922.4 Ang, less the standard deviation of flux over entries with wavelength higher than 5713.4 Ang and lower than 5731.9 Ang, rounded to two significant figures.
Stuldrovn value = 0.55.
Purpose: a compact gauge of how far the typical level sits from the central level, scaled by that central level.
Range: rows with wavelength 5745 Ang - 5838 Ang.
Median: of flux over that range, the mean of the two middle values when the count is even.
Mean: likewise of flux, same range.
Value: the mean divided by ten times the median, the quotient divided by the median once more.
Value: 0.0102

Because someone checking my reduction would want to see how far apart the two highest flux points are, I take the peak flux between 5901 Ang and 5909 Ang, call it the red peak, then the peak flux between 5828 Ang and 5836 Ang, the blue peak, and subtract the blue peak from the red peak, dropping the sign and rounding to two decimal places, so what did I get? 1.23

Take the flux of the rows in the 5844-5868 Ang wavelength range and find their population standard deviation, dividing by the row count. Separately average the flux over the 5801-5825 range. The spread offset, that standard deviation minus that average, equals -9.6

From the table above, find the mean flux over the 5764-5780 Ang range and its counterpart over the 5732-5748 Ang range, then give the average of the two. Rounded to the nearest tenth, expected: 10.4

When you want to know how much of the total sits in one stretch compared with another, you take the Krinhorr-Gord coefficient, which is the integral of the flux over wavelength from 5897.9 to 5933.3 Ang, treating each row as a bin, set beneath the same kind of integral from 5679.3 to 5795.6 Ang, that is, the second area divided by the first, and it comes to 3.6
